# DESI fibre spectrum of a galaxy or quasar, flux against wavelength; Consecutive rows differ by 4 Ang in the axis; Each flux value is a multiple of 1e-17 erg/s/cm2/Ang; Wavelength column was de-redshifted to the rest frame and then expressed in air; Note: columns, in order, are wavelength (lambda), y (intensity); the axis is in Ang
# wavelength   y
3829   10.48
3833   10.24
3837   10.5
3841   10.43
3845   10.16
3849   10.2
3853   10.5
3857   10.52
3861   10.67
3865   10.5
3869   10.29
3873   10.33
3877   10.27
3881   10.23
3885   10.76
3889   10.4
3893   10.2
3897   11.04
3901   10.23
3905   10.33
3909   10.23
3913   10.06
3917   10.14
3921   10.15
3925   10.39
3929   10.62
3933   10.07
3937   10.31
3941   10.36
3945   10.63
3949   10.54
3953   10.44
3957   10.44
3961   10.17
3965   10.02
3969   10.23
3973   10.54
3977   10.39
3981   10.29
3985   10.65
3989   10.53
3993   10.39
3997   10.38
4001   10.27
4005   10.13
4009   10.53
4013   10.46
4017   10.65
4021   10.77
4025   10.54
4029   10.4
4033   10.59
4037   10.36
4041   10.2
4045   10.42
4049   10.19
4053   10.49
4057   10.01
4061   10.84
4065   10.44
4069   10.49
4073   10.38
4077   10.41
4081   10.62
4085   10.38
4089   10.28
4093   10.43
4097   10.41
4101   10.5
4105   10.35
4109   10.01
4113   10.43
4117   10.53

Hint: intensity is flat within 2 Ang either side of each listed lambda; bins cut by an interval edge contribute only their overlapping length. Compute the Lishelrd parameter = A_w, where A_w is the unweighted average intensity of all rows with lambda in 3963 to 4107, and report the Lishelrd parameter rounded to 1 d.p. 10.4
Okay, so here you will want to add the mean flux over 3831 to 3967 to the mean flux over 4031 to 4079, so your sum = 20.8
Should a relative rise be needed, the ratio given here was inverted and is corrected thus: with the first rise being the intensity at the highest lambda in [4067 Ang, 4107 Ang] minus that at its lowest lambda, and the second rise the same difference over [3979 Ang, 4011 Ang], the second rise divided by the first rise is -1.7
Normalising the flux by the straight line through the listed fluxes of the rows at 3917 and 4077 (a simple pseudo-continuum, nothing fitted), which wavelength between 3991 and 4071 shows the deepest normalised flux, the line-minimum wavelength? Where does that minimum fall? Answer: 4057 Ang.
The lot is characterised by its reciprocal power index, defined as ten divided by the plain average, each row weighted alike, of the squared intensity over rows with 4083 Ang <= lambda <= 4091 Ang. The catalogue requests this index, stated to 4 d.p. 0.0937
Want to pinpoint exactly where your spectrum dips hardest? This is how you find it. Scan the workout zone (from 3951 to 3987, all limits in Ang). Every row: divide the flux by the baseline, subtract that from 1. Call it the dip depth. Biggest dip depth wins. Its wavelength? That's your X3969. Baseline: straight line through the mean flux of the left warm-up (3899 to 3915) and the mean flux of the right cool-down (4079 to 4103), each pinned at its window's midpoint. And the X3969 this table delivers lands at 3965 Ang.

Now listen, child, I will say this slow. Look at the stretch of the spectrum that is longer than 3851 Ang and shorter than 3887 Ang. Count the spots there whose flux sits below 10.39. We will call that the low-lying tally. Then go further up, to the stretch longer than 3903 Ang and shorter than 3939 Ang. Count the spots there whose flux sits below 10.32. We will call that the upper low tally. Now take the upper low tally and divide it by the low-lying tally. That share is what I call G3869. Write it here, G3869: 1.5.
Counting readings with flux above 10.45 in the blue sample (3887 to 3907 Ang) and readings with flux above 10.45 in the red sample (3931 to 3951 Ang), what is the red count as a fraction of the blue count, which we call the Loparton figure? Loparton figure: 2.00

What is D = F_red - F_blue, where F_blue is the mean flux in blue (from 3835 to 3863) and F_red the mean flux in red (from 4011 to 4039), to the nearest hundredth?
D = 0.11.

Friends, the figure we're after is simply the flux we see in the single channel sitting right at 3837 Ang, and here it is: 10.5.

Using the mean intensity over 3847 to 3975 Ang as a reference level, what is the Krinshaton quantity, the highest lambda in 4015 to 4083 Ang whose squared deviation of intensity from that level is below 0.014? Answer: 4077 Ang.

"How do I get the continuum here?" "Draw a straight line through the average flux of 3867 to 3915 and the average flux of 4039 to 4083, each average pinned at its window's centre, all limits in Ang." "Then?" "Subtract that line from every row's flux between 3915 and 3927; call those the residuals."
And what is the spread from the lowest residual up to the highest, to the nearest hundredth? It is 0.25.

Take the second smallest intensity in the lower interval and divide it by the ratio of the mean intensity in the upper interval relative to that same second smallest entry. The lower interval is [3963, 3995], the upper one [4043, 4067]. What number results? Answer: 10.1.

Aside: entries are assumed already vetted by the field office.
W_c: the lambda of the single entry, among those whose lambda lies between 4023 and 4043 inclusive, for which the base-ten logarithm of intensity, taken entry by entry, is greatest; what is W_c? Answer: 4033 Ang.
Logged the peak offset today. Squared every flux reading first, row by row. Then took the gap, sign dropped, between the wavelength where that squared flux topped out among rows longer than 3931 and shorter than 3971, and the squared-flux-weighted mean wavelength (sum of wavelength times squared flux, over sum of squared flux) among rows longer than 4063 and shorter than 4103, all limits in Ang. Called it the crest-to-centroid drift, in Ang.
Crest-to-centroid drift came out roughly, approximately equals 138.0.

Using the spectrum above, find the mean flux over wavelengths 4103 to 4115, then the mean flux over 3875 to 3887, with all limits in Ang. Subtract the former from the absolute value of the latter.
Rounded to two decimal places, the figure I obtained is 0.16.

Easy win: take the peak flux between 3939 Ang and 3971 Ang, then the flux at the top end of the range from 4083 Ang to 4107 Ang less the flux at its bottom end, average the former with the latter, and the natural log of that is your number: 1.67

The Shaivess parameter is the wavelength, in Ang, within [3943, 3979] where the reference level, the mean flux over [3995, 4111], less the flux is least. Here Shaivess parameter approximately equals 3945 Ang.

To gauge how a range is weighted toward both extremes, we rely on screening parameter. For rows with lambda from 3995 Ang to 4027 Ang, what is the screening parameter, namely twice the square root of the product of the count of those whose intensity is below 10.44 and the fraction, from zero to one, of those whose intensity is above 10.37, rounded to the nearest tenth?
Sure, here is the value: 3.0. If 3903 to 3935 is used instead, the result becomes 2.6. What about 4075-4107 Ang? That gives 4.2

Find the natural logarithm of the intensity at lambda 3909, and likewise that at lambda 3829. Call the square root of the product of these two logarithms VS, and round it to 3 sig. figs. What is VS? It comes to 2.34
